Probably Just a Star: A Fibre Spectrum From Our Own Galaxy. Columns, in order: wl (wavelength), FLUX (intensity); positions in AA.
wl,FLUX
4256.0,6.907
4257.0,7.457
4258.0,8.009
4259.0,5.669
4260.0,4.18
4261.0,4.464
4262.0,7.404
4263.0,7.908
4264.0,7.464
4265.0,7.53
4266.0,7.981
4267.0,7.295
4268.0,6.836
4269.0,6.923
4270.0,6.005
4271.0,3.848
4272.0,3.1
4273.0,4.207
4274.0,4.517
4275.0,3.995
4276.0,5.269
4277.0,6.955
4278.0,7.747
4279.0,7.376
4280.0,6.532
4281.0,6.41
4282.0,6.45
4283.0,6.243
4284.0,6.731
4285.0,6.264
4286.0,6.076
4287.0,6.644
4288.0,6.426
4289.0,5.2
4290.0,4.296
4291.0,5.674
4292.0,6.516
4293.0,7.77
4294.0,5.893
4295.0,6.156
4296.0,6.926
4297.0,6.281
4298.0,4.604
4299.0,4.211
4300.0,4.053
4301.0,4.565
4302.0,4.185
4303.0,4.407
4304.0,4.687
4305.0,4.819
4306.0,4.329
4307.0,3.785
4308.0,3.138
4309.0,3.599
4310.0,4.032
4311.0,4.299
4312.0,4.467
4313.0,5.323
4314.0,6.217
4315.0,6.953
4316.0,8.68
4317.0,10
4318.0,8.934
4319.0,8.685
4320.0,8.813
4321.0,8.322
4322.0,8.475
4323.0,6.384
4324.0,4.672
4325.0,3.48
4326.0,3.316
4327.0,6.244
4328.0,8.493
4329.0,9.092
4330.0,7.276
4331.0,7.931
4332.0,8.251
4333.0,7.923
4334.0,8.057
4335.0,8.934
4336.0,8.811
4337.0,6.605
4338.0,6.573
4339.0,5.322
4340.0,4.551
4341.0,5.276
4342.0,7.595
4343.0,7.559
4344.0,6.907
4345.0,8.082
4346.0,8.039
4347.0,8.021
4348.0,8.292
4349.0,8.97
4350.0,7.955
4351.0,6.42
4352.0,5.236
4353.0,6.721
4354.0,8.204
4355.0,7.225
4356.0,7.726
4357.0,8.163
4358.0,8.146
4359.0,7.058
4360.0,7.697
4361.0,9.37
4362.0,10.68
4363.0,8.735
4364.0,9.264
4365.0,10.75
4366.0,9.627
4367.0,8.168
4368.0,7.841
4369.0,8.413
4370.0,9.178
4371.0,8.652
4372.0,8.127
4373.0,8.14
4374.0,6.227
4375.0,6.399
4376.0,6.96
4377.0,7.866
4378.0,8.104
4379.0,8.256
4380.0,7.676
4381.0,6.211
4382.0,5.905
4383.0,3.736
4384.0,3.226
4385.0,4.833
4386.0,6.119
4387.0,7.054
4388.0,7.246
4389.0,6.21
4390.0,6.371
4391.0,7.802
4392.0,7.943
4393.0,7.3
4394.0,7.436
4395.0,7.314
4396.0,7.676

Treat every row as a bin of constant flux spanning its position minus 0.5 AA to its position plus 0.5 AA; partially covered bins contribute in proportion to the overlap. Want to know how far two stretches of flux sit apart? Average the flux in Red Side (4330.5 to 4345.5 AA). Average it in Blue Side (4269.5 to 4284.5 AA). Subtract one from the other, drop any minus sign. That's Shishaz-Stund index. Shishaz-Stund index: 1.5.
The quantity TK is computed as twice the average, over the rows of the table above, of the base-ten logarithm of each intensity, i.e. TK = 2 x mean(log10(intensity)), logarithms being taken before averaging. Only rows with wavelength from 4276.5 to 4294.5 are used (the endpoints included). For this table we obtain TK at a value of 1.60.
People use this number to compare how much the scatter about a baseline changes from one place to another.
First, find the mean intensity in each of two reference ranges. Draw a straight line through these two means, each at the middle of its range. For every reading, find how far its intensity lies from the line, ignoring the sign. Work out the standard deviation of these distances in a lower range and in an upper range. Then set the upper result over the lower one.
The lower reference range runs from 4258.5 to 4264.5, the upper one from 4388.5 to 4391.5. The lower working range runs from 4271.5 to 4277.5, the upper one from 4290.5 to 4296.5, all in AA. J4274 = 0.5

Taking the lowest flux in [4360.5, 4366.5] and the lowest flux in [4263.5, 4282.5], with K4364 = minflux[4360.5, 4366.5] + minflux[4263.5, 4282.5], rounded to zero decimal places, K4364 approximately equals 12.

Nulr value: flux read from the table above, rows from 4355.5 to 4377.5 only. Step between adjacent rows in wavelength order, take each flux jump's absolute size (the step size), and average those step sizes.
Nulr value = 0.86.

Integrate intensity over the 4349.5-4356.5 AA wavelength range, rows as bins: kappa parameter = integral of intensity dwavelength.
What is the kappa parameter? 49.5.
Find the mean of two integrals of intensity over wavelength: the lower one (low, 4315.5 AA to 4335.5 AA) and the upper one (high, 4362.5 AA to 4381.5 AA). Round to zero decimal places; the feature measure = 153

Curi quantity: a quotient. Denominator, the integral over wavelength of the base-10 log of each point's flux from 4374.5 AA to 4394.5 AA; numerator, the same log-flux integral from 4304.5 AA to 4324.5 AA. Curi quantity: 0.94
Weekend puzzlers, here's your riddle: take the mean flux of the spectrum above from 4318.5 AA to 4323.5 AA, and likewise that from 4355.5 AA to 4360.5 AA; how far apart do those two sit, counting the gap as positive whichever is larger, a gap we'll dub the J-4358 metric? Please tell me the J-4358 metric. 0.38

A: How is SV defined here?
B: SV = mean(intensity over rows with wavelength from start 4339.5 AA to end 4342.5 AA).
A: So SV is 5.8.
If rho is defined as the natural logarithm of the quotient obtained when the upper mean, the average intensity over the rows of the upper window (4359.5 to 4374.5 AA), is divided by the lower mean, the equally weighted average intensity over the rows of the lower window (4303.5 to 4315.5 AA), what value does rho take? 0.6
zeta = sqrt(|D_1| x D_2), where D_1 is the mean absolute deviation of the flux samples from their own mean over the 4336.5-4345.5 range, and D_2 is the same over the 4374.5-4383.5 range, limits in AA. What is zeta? 1.0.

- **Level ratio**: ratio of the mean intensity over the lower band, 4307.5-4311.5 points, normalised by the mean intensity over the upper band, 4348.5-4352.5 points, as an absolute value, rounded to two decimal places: 0.53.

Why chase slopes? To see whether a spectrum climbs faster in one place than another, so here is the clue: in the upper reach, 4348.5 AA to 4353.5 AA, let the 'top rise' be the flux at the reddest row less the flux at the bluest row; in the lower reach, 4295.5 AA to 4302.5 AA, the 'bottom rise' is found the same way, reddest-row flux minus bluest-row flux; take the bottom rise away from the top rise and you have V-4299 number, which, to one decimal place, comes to 0.5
